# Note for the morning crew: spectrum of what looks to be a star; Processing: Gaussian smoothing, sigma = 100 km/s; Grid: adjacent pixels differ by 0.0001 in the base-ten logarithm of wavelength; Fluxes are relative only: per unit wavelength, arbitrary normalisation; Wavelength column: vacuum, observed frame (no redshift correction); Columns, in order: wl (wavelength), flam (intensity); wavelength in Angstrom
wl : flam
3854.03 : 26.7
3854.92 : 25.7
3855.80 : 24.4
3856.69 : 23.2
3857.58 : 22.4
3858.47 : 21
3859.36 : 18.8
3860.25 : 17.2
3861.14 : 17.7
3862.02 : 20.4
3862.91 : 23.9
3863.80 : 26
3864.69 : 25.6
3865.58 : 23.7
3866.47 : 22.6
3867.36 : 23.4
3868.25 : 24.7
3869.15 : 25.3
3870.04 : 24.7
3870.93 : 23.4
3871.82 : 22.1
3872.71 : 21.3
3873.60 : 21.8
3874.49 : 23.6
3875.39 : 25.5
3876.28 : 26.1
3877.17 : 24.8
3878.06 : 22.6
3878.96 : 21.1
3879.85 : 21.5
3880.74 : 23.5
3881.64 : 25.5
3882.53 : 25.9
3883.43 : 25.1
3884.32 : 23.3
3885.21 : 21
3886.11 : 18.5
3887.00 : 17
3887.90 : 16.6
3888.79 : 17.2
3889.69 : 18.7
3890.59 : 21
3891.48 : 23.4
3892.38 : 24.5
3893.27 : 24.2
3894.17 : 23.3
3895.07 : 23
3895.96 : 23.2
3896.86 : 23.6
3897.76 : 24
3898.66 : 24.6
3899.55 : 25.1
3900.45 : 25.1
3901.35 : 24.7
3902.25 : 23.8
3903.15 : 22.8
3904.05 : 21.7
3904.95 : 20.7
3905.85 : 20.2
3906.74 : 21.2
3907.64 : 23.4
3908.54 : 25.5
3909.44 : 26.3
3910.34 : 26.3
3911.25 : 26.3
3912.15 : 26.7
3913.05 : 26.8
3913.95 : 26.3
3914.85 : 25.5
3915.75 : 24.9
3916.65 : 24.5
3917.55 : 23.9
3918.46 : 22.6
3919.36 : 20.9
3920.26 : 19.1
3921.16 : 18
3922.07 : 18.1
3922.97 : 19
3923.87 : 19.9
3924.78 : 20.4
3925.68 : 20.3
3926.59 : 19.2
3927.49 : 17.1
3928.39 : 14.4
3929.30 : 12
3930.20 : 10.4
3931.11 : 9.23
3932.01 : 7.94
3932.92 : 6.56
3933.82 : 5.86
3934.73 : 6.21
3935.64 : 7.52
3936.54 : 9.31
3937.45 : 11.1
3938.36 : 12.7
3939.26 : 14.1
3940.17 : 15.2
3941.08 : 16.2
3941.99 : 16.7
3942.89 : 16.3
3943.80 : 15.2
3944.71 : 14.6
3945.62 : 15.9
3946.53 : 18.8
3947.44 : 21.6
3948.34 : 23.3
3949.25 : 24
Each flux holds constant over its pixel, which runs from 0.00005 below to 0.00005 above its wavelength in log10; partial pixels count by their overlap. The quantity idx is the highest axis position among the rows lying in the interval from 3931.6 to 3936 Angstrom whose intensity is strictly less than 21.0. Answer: 3935.64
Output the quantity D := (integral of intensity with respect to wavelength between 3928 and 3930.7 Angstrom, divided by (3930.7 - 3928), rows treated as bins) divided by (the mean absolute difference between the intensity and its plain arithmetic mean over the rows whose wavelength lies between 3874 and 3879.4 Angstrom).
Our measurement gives 8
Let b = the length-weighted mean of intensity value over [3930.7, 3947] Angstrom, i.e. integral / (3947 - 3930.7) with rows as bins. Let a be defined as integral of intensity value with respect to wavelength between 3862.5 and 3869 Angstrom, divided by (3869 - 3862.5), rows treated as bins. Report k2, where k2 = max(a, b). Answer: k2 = 24.3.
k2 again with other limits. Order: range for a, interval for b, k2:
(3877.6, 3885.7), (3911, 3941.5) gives 23.3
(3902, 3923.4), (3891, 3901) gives 24.0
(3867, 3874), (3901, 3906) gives 23.3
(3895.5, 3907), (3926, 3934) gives 23.2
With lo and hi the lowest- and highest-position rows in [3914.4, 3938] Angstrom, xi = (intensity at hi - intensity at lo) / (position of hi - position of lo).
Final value -0.64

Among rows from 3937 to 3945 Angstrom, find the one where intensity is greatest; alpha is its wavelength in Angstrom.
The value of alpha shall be 3941.99 Angstrom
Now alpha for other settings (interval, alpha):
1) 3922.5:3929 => 3924.78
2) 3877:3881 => 3877.17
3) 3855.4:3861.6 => 3855.80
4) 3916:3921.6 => 3916.65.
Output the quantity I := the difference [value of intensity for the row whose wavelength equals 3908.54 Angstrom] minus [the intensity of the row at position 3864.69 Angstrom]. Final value 0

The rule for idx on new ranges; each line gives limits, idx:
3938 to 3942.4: 3941.99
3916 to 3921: 3920.26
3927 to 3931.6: 3931.11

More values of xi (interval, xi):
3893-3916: 0.03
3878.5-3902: 0.16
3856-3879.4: -0.09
